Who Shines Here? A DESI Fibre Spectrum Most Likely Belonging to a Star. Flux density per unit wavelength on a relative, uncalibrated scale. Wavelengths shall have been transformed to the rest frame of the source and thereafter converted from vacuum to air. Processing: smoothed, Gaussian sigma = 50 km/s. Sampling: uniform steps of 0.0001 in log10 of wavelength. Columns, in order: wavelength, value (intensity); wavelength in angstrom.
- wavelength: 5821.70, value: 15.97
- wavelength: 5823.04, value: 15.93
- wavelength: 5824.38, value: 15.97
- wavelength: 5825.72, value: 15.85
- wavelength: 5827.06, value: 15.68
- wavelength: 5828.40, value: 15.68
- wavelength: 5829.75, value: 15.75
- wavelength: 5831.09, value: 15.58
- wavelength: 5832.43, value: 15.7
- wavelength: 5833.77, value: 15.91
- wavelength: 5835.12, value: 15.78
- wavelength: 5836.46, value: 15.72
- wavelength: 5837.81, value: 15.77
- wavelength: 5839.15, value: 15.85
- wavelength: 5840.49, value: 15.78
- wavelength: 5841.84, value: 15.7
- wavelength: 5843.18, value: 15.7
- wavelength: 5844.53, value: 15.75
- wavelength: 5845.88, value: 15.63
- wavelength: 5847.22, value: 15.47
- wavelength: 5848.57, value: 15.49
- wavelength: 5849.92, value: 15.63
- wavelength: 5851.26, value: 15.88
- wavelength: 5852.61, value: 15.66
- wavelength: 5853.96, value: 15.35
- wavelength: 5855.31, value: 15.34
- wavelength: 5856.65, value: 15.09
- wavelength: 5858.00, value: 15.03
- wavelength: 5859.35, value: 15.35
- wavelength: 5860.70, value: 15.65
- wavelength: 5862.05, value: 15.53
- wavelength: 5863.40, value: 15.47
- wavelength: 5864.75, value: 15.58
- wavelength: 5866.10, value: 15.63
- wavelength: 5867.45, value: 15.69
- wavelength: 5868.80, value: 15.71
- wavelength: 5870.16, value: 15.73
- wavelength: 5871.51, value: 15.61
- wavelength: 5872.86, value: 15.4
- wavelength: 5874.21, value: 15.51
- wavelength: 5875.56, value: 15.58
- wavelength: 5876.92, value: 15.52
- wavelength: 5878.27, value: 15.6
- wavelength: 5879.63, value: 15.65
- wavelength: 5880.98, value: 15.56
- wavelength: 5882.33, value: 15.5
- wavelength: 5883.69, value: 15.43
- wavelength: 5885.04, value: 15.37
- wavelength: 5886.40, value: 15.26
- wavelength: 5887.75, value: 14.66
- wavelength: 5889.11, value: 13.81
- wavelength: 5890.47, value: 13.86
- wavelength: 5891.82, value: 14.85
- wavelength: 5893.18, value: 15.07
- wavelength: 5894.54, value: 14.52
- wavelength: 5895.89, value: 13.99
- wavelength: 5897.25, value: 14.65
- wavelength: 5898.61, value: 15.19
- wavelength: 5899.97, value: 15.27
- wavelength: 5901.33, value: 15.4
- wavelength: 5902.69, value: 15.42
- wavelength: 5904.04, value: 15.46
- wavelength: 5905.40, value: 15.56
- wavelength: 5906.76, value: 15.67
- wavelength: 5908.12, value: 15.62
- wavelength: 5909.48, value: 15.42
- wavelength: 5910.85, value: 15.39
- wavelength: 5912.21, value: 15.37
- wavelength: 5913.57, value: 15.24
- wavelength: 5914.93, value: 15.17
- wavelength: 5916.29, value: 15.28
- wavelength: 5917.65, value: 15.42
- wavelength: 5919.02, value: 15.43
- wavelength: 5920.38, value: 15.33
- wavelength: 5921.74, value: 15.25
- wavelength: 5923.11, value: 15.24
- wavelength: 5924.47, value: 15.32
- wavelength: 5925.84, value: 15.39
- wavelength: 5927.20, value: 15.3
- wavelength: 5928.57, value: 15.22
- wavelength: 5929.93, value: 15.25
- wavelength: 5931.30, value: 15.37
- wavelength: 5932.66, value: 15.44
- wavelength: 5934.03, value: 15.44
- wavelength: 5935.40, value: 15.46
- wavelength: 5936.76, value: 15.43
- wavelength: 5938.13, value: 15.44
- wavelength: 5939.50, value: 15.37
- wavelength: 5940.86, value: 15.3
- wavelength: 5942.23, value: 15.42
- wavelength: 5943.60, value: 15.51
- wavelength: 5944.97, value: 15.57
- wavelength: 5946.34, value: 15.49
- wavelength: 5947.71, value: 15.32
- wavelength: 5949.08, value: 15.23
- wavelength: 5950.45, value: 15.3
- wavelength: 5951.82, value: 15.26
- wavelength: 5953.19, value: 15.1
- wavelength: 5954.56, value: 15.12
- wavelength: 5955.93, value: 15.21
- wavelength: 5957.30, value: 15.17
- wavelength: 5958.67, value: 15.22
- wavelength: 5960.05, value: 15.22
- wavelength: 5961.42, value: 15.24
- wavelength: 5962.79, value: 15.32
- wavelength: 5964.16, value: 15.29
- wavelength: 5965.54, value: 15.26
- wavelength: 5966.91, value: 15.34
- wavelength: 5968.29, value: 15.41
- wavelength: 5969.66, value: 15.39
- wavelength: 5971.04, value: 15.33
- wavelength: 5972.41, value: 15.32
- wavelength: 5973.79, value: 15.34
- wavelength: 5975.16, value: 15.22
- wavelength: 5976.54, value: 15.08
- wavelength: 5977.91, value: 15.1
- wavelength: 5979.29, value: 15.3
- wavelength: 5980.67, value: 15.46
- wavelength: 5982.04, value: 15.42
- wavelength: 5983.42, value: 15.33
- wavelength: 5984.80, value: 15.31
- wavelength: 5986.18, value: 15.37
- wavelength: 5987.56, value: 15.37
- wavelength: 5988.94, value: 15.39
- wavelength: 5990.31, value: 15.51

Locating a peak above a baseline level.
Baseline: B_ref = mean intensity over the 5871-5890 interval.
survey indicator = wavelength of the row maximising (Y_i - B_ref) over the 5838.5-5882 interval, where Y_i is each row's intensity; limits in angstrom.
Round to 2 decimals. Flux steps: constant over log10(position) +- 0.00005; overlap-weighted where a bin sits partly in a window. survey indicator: 5851.26 angstrom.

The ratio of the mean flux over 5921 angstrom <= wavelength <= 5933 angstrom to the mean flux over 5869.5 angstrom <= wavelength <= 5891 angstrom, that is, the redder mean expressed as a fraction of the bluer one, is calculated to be 1.00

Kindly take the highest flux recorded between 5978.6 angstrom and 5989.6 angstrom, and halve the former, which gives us 7.73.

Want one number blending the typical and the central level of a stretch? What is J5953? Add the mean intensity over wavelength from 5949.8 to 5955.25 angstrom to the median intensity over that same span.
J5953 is 30.4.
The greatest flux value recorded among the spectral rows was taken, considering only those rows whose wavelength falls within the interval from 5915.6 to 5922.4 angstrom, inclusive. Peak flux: 15.43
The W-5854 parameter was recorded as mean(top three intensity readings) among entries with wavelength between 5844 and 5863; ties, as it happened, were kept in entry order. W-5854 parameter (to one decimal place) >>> 15.8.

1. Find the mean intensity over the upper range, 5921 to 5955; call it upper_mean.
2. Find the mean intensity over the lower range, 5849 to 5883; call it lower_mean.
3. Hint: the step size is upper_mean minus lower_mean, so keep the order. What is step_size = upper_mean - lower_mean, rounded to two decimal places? -0.19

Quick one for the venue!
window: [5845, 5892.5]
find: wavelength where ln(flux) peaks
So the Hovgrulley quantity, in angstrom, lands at 5851.26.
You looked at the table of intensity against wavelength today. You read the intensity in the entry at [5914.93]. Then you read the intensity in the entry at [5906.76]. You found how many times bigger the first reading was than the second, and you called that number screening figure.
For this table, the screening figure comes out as 0.97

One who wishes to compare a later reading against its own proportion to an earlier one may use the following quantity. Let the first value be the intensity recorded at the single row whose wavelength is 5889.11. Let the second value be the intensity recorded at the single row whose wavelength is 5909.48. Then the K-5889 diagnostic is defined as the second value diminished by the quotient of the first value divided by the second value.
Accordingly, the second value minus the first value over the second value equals 14.5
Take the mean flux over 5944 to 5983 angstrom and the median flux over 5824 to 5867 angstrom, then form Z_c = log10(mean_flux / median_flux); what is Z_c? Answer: -0.011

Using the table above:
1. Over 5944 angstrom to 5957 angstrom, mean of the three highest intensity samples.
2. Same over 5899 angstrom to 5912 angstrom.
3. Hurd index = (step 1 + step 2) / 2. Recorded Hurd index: 15.54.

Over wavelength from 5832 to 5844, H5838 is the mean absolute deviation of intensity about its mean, 0.06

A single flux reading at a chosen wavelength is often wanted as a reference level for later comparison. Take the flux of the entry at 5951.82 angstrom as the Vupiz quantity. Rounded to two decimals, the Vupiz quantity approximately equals 15.26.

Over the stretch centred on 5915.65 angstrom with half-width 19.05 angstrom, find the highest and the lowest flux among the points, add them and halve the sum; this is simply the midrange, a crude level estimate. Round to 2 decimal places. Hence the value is 15.16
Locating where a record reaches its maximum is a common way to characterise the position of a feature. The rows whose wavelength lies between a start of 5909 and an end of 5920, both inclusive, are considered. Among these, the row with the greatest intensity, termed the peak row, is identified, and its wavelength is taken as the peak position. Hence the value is 5919.02 angstrom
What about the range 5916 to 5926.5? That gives 5919.02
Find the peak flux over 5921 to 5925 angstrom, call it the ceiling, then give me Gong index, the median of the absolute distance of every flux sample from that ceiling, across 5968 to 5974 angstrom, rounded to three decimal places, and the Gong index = 0.020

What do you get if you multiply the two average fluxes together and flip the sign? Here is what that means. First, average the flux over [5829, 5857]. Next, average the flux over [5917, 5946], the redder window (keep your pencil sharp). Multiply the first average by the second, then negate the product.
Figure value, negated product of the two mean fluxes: -241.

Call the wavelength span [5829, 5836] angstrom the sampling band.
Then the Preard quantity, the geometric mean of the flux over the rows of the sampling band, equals 15.7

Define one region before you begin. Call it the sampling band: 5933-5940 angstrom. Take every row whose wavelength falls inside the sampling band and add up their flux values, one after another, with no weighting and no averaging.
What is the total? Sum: 77.1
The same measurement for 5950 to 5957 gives 76.0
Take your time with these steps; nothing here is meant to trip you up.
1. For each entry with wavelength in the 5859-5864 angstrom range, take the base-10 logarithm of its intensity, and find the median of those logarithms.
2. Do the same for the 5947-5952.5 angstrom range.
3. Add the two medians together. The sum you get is 2.374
